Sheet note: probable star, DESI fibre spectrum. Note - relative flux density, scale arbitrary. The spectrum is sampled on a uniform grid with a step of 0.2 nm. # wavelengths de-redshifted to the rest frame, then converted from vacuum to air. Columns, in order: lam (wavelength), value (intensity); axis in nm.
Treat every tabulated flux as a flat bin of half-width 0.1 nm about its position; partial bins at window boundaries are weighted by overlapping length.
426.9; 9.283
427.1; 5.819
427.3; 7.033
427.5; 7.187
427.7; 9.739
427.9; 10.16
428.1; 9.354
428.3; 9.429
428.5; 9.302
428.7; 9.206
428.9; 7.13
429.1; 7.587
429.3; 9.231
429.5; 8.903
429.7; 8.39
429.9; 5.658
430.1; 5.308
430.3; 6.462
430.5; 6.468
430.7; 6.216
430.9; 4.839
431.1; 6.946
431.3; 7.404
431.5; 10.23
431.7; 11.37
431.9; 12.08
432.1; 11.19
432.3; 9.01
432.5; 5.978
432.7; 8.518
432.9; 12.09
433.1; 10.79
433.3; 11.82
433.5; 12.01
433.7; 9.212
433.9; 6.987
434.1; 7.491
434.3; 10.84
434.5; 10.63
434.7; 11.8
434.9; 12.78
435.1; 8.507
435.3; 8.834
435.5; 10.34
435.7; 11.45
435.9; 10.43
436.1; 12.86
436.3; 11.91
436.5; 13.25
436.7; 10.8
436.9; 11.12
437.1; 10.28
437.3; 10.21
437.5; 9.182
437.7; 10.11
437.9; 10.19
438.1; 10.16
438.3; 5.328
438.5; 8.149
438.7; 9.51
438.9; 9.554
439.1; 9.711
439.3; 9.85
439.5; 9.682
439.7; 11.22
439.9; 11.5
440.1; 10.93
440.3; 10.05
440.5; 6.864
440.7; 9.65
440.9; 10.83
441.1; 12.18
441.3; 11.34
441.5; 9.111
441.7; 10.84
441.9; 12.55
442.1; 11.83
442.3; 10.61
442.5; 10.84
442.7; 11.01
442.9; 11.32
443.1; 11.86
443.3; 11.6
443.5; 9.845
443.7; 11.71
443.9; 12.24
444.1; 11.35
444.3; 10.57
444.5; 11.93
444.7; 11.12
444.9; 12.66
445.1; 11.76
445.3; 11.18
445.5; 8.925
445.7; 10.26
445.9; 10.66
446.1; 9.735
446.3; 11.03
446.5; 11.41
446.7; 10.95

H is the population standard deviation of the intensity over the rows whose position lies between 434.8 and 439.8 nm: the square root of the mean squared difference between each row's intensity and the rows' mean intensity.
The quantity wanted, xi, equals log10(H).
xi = 0.21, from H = 1.6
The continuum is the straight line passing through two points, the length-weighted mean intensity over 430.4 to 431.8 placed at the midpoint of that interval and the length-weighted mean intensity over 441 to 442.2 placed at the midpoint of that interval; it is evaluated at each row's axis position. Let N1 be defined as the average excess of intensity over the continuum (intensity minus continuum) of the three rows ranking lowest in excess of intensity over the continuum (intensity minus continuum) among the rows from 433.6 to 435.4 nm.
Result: -1.1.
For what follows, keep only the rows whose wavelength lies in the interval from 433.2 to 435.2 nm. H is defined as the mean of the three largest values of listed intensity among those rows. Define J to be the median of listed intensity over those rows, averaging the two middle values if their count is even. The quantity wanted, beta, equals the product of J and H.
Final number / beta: 131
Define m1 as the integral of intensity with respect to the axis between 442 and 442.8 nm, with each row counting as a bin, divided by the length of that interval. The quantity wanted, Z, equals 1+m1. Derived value 12.1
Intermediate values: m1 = 11.1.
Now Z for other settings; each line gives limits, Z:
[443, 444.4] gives 12.3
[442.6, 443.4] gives 12.4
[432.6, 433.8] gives 11.7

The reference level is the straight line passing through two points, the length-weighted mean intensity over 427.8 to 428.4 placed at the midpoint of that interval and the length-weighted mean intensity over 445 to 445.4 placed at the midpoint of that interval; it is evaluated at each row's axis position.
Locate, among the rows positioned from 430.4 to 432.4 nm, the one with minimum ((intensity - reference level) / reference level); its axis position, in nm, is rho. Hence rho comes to 430.9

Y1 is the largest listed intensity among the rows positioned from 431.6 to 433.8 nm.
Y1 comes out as 12.09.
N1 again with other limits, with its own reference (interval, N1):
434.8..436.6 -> 0.1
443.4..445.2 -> -1.7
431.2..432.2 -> 1.8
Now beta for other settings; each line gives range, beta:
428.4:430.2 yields 78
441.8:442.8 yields 130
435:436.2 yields 120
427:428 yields 65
